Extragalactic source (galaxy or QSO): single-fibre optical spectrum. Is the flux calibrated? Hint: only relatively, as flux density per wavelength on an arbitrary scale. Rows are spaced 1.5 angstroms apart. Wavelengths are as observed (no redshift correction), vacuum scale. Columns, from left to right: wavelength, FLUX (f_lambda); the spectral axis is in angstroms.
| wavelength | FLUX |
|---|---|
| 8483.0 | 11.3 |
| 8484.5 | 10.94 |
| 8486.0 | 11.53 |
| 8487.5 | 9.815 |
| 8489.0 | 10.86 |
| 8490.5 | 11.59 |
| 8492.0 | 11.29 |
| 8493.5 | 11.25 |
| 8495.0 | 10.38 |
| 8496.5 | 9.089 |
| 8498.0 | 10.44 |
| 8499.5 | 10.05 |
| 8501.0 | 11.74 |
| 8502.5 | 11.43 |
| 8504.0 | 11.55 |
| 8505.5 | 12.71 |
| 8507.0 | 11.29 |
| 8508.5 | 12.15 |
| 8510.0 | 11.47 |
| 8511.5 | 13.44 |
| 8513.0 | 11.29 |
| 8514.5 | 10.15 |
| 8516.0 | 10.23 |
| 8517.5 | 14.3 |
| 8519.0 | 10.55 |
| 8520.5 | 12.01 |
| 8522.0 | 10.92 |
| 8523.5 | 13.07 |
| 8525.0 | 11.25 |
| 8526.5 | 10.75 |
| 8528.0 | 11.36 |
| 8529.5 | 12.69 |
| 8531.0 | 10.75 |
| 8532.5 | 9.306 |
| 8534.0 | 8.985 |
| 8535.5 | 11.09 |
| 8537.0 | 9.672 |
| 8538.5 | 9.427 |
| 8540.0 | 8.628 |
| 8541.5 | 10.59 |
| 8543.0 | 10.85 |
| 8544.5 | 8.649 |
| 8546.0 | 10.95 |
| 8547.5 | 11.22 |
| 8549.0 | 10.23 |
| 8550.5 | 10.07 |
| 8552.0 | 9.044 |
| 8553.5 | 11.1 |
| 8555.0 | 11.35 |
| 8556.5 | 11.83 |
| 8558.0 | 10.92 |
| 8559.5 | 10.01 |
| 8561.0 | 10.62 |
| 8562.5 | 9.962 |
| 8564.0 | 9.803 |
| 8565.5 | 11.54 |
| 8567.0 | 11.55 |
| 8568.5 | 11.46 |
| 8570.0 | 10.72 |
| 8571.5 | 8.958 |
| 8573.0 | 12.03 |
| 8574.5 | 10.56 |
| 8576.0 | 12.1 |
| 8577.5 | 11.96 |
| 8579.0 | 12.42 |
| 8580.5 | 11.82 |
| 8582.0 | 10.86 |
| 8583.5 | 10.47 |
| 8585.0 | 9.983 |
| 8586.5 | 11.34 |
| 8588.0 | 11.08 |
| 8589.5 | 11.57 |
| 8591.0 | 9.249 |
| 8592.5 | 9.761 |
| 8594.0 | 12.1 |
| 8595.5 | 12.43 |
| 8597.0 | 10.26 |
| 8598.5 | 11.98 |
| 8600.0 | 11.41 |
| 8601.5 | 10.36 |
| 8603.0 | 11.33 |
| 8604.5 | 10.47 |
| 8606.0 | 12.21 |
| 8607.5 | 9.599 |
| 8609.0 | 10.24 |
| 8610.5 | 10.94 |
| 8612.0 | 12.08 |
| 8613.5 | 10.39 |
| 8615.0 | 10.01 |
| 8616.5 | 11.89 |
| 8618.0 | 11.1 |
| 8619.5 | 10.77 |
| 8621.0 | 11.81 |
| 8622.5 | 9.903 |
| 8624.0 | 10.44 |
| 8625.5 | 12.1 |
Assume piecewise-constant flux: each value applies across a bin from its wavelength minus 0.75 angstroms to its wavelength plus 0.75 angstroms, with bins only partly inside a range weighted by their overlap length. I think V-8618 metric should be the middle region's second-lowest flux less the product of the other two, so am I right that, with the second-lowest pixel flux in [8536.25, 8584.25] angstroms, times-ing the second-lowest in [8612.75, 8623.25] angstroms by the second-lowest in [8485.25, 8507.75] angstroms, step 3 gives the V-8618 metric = -90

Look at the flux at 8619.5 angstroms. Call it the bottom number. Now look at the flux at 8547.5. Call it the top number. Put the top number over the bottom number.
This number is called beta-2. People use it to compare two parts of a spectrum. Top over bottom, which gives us 1.04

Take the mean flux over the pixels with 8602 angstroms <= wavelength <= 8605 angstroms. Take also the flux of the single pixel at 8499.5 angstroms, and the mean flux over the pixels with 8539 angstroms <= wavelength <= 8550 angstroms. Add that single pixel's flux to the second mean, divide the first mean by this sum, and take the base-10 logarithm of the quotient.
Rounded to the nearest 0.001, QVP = -0.268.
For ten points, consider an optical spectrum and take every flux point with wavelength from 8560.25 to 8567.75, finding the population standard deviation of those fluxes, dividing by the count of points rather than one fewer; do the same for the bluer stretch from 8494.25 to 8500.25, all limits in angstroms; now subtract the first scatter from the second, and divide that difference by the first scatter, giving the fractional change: -0.28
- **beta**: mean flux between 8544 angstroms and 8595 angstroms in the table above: 10.8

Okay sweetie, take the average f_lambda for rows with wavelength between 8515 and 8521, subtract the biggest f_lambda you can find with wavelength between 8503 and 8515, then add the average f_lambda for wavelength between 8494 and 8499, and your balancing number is 8.3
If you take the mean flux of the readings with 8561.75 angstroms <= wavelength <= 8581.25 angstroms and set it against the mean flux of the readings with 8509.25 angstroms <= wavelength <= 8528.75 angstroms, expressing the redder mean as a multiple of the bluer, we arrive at 0.96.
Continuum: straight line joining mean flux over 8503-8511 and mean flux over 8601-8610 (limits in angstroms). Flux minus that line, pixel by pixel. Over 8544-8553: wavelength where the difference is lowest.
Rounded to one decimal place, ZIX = 8544.5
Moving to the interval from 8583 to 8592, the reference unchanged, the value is 8591.0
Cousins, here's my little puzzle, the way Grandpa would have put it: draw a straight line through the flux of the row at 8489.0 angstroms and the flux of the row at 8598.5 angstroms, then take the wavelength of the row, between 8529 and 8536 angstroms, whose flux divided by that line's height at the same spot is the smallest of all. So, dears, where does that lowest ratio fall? 8534.0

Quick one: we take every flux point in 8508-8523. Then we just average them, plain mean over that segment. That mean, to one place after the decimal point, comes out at 11.7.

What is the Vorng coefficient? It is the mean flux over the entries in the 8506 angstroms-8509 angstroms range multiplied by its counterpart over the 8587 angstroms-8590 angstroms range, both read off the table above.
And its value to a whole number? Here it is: 133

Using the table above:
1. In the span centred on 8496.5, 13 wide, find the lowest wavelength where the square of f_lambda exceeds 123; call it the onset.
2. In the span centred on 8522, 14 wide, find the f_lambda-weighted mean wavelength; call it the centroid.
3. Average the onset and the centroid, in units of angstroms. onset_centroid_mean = 8506.2 angstroms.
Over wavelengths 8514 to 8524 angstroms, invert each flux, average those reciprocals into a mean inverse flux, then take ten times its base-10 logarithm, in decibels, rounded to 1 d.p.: -10.6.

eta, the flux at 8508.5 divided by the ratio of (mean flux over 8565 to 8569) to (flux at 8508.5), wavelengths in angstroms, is 12.8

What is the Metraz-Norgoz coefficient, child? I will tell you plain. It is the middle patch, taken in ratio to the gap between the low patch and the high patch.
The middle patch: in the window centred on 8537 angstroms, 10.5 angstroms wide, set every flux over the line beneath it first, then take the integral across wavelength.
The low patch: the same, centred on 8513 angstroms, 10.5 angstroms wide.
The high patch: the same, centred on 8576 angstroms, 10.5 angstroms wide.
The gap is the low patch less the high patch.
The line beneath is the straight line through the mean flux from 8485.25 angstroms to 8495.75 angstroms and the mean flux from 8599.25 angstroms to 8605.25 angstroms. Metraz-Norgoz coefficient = 23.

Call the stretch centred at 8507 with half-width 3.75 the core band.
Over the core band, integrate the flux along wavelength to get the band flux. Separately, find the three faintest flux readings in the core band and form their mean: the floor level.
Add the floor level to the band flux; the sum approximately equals 100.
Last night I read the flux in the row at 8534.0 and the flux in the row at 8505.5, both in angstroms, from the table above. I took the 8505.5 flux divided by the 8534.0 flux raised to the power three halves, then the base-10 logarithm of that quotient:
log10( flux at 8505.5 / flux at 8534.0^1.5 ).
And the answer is -0.33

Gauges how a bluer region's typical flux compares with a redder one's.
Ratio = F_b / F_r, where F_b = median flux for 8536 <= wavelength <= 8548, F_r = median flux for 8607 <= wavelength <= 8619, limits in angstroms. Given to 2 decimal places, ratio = 0.95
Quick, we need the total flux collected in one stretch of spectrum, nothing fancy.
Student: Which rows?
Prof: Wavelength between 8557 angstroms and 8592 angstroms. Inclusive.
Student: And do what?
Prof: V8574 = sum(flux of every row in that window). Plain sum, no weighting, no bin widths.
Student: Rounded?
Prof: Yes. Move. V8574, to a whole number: 251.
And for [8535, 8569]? 241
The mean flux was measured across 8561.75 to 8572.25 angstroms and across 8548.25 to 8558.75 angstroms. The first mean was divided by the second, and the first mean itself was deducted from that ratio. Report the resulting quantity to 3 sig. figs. -9.58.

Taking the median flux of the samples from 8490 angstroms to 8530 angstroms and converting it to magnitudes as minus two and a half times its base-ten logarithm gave -2.63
